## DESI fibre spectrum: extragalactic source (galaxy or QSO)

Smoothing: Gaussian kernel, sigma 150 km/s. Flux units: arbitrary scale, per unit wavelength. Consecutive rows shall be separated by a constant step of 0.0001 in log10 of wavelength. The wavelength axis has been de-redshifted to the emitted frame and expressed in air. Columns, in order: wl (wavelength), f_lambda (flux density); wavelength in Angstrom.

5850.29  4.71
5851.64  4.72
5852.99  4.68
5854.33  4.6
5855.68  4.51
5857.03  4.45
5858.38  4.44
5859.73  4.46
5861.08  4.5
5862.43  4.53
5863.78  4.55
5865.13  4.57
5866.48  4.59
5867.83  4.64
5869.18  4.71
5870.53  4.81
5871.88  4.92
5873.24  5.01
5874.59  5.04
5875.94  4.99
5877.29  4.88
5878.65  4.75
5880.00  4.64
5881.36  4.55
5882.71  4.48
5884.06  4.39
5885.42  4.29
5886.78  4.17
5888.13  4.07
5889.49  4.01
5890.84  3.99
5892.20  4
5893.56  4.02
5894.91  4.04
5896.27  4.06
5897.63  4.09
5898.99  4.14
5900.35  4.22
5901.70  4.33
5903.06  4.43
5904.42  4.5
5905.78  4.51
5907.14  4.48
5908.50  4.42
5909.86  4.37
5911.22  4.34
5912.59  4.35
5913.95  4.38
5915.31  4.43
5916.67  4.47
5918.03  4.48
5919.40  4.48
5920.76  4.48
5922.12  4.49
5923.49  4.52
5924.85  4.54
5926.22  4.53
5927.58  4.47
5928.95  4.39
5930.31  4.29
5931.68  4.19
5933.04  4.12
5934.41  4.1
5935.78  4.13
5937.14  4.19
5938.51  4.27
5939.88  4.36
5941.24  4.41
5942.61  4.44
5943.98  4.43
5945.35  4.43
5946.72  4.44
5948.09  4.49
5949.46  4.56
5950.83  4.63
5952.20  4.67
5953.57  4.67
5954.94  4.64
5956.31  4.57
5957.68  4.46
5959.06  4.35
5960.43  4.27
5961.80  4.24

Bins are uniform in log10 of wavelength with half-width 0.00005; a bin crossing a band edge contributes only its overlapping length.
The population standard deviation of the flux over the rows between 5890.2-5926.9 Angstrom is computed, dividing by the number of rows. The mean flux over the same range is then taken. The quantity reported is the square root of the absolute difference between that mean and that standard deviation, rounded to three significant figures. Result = 2.04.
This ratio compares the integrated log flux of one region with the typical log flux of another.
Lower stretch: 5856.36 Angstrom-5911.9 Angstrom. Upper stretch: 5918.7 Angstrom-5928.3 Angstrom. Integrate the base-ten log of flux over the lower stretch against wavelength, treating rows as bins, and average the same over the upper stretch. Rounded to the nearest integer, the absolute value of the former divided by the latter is 55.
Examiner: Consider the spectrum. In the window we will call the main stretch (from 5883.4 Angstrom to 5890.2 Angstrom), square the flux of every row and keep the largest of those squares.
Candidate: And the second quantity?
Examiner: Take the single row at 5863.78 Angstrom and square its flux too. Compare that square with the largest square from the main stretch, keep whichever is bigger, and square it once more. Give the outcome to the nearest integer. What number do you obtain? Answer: 429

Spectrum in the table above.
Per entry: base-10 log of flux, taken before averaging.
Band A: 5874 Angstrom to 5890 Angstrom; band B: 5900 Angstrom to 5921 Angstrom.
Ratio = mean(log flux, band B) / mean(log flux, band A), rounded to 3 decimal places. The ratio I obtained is 0.986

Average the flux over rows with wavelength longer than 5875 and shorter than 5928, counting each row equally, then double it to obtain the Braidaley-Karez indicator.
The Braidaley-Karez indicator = 8.76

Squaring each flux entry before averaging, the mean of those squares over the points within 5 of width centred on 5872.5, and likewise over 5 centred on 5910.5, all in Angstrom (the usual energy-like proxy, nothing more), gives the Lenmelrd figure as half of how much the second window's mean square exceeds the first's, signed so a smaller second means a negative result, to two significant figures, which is -2.7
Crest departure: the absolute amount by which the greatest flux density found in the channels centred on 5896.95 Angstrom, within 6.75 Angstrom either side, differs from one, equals 3.43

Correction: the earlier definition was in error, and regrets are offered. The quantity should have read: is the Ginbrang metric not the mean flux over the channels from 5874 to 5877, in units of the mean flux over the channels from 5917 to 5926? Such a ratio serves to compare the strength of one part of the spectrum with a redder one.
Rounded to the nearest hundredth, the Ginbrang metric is 1.11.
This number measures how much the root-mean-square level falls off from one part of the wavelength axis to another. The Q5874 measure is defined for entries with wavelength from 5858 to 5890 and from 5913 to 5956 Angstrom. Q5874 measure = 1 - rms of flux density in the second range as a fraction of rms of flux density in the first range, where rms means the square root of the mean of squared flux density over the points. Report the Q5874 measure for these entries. 0.036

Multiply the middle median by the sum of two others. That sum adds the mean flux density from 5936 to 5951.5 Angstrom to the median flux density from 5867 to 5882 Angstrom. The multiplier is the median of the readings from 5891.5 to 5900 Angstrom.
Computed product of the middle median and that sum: 37.4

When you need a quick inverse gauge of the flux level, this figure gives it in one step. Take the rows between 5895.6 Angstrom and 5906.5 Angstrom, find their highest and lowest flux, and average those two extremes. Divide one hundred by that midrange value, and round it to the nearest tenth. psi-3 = 23.3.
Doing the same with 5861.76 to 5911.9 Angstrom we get 22.1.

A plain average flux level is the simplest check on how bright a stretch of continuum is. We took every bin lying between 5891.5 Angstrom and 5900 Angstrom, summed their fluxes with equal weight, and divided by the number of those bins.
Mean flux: 4.06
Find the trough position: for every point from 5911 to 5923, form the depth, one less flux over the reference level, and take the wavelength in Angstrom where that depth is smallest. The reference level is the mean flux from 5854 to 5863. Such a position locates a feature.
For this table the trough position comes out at 5922.12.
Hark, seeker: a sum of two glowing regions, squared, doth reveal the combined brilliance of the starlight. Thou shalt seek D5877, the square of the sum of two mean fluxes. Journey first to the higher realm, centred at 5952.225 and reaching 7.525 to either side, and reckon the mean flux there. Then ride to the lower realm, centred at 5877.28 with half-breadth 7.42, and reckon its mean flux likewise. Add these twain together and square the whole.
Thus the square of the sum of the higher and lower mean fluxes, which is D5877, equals 86.6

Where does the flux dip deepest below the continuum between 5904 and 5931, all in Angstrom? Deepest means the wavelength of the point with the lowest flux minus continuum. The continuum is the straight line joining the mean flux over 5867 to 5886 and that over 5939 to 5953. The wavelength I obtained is 5911.22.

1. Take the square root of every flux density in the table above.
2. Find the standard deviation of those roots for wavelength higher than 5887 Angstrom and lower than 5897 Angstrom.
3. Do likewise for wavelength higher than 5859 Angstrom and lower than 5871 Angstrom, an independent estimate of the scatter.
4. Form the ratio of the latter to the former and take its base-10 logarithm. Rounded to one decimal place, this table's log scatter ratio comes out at 0.5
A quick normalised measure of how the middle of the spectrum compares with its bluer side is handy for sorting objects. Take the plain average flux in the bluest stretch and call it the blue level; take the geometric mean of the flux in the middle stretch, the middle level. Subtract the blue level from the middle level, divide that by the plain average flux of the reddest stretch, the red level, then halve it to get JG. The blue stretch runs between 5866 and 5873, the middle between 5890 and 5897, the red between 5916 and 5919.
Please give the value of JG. -0.08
